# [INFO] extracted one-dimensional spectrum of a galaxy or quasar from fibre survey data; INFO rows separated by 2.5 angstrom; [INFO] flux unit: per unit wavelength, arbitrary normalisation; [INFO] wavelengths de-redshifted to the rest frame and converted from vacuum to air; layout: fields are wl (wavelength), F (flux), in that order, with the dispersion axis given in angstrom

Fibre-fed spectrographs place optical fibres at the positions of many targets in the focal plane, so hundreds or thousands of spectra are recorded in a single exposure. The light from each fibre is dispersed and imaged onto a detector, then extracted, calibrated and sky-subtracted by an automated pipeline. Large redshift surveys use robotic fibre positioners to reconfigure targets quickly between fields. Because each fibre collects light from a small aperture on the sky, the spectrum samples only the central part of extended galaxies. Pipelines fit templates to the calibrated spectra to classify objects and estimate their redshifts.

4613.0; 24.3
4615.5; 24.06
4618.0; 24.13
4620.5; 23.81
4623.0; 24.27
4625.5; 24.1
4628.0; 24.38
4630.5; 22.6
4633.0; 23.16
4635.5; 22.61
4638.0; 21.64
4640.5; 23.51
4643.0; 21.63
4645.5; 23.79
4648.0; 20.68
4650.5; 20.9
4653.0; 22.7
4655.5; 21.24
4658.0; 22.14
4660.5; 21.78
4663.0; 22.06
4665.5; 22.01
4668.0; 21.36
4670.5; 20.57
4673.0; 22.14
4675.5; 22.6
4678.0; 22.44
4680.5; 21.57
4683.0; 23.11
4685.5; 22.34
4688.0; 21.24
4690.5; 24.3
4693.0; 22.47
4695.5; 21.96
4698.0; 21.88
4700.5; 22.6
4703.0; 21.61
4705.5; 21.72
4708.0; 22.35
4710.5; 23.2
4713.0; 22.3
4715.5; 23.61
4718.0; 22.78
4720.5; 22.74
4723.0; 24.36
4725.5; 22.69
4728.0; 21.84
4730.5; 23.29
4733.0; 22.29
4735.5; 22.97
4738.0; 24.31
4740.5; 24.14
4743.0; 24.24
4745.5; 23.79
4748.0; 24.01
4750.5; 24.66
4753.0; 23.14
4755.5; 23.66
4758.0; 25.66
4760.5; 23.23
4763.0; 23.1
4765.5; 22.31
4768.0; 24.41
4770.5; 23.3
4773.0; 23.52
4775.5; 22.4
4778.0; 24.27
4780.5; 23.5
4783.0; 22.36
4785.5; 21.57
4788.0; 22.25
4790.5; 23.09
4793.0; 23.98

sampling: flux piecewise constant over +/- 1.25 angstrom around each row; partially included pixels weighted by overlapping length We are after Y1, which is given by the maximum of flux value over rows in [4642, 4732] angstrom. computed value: 24.36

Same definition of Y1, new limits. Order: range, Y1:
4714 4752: 24.66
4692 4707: 22.6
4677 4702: 24.3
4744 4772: 25.66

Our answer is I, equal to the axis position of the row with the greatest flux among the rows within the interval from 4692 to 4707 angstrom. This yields 4700.5 angstrom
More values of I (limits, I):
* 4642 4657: 4645.5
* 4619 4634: 4628.0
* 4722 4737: 4723.0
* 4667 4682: 4675.5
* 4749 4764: 4758.0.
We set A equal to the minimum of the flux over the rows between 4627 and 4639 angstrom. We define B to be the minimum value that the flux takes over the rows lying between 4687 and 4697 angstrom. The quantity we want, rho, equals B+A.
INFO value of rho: 42.9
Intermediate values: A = 21.64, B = 21.24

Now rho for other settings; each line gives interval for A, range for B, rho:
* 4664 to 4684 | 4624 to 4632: 43.2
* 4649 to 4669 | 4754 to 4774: 43.2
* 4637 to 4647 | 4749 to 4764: 44.7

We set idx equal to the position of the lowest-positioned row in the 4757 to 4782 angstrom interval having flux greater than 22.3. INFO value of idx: 4758.0 angstrom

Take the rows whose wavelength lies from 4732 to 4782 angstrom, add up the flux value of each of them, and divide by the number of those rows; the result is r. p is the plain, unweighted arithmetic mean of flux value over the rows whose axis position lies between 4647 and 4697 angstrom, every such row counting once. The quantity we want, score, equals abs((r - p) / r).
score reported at 0.07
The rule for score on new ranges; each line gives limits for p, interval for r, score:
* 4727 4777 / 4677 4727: 0.04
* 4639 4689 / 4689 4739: 0.03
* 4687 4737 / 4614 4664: 0.01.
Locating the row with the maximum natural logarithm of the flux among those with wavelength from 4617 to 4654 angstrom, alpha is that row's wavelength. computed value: 4628.0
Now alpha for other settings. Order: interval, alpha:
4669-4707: 4690.5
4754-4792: 4758.0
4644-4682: 4645.5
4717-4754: 4750.5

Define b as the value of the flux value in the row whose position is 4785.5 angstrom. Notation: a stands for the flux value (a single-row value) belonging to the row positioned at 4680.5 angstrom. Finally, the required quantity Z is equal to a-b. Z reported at 0.0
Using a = 21.57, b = 21.57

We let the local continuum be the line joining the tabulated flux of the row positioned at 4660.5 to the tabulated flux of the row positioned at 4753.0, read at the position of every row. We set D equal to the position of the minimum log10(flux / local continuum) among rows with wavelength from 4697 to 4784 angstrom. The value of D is 4783.0 angstrom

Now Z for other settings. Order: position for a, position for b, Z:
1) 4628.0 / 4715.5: 0.8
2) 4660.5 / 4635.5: -0.8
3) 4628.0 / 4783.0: 2.0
